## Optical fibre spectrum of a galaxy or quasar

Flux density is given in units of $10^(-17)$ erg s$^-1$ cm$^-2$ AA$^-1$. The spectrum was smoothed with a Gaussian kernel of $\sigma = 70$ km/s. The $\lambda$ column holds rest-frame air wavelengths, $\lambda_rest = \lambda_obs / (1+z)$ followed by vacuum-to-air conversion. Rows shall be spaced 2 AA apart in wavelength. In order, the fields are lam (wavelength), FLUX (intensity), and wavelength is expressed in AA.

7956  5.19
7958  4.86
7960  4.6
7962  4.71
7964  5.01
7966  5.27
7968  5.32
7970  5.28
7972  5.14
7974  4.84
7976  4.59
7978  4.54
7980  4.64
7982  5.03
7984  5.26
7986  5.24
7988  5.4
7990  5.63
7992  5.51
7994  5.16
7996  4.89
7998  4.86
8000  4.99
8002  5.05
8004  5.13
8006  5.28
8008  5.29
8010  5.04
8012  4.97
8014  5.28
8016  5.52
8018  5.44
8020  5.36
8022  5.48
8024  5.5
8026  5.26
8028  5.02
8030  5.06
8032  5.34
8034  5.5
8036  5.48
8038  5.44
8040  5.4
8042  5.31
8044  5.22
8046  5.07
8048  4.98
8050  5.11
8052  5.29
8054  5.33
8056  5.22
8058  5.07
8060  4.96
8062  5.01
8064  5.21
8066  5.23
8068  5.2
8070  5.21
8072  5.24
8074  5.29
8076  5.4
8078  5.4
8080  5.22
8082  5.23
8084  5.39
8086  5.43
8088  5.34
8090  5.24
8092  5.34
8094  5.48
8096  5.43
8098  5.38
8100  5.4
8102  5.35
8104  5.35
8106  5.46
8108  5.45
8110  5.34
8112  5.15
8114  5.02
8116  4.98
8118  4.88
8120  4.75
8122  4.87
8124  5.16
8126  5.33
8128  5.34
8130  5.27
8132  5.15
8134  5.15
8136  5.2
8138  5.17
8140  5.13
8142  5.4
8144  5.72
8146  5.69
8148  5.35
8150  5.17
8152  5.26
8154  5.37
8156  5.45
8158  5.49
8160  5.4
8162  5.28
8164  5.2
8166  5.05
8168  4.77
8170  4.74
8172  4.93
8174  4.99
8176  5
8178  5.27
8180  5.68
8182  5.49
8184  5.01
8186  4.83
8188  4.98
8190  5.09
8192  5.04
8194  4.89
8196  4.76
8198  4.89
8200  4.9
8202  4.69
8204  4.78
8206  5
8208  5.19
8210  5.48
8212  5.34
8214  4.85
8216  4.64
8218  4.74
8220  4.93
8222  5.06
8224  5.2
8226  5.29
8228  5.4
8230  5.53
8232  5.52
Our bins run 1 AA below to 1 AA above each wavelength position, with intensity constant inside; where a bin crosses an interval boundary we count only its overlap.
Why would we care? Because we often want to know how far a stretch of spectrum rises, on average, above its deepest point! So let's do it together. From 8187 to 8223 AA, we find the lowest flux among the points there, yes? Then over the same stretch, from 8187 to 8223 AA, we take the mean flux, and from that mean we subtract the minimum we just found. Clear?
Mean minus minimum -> 0.32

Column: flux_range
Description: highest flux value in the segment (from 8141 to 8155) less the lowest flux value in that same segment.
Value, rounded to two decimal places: 0.55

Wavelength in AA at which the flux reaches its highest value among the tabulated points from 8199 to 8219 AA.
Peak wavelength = 8210 AA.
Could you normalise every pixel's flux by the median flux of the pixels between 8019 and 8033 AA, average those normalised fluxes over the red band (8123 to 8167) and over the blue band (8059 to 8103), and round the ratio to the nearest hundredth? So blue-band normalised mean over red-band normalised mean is 1.00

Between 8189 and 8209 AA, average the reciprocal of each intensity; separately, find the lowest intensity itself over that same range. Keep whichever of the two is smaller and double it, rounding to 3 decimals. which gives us 0.407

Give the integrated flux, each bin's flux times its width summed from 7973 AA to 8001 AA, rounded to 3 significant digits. 141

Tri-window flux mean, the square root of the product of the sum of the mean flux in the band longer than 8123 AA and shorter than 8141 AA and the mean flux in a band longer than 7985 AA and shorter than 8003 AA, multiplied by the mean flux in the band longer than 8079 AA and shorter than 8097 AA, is 7.46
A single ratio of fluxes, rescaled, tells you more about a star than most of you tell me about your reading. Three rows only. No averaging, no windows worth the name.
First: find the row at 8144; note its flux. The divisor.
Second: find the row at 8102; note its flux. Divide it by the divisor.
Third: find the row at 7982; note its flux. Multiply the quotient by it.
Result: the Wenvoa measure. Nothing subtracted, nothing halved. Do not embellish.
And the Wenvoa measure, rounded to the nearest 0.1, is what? 4.7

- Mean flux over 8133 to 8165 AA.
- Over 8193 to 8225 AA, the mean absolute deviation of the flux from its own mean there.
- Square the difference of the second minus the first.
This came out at 26.5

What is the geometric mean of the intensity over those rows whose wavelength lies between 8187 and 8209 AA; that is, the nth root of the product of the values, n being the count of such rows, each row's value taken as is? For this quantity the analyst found 4.93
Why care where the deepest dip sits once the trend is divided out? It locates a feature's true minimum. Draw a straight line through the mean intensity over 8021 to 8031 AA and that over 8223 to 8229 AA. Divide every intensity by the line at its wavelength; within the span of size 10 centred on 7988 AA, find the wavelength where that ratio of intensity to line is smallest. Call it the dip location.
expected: 7986 AA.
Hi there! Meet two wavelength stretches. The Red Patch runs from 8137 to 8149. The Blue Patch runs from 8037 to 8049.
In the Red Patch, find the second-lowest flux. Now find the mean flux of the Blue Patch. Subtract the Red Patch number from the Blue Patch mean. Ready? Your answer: 0.07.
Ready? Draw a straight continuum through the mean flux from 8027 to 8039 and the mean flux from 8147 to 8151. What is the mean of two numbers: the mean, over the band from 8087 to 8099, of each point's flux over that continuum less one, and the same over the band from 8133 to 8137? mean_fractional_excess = 0.00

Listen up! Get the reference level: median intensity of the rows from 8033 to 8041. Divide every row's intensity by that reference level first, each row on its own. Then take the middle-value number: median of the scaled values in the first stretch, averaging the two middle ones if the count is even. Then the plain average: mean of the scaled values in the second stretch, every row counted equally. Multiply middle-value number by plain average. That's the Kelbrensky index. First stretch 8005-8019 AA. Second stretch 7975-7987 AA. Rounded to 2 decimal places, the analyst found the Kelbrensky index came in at 0.86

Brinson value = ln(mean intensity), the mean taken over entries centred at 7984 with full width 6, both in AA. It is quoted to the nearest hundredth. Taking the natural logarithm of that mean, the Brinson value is 1.64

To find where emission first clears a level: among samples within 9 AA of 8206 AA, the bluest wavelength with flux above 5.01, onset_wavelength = 8208 AA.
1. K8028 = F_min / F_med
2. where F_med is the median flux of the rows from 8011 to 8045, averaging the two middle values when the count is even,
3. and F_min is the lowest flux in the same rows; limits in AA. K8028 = 0.93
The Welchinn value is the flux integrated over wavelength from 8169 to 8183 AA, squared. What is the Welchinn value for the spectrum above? 5213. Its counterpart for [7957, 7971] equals 4914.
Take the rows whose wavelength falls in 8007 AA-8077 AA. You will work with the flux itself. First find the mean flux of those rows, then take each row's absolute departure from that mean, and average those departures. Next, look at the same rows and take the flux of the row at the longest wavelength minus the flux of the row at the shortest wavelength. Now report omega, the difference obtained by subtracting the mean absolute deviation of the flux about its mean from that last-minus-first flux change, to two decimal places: -0.03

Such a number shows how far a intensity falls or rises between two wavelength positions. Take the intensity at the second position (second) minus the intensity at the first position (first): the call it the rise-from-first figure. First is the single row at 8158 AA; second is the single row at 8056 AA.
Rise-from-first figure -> -0.27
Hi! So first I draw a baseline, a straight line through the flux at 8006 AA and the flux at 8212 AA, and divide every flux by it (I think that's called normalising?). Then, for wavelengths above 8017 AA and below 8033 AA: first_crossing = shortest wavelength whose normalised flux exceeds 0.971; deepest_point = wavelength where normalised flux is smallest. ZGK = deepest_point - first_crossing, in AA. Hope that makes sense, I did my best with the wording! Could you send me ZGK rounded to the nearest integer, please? 10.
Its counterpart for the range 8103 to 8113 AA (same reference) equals 8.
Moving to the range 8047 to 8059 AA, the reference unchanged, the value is -4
